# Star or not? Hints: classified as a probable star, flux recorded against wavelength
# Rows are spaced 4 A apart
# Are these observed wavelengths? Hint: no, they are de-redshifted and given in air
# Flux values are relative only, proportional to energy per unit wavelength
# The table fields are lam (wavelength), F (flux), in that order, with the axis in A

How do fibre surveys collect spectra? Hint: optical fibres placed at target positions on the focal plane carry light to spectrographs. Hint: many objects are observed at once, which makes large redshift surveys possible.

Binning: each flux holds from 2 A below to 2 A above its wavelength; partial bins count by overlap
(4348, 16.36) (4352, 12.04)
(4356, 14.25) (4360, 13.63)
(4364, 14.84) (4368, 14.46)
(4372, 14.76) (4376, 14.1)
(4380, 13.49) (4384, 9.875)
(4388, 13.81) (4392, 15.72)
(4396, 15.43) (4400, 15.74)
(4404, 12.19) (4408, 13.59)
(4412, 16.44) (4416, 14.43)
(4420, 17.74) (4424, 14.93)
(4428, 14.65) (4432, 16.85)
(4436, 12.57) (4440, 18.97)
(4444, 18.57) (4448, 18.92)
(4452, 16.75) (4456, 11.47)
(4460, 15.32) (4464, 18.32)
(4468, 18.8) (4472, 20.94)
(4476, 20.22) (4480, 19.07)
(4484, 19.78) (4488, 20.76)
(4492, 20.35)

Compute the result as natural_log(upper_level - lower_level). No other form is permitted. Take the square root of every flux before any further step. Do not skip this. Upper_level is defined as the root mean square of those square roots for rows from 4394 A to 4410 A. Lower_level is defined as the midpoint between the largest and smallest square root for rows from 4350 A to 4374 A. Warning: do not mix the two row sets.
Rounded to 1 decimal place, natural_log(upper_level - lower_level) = -2.2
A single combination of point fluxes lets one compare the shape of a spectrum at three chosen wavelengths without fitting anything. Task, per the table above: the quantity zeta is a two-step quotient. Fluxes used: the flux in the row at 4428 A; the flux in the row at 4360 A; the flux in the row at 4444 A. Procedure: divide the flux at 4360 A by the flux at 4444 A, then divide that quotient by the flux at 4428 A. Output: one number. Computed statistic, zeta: 0.050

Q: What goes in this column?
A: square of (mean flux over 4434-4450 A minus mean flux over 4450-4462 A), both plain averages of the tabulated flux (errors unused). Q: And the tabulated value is 7.5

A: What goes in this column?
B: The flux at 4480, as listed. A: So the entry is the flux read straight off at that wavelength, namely 19.07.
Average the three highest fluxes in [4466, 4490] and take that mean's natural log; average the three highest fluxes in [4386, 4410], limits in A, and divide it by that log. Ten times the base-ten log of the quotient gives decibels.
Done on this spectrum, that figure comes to 7.13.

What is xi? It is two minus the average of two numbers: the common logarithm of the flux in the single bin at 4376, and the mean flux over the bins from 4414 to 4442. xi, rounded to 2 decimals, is -6.44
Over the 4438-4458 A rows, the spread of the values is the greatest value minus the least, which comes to 7.5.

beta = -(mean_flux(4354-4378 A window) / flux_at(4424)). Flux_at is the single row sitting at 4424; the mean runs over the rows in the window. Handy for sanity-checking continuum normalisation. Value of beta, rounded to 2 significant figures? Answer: -0.96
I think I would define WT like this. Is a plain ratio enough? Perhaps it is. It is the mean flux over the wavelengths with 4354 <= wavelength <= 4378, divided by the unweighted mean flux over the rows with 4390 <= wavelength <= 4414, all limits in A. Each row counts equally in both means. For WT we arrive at 0.966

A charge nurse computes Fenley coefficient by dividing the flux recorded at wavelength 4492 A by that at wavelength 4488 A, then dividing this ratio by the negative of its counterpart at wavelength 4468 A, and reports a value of -0.05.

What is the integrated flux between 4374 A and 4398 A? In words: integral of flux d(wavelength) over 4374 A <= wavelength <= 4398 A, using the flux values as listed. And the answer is 330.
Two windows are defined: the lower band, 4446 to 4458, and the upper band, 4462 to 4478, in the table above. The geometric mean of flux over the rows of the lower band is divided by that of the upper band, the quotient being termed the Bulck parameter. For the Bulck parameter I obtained 0.79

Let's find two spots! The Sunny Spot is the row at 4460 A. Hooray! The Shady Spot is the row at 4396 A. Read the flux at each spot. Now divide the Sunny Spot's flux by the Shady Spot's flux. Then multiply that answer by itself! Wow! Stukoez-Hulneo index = 0.99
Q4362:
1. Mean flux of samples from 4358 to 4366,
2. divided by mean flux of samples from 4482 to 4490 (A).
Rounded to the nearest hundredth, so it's 0.70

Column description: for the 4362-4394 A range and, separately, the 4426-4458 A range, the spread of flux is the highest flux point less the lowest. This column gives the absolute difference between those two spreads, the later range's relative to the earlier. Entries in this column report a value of 2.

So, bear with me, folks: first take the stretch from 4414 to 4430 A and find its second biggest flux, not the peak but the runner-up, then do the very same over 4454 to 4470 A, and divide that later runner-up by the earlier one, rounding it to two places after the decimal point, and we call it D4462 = 1.23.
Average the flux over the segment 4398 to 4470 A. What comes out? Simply 15.9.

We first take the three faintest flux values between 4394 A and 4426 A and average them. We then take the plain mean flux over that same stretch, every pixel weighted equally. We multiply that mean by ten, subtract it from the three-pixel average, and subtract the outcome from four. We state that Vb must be 141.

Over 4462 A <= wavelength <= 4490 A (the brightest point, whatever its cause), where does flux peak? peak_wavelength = 4472 A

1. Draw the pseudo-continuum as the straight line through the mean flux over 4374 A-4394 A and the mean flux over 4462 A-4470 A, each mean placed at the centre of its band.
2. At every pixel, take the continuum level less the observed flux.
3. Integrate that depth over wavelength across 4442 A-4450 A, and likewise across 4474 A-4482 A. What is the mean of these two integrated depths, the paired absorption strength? -7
